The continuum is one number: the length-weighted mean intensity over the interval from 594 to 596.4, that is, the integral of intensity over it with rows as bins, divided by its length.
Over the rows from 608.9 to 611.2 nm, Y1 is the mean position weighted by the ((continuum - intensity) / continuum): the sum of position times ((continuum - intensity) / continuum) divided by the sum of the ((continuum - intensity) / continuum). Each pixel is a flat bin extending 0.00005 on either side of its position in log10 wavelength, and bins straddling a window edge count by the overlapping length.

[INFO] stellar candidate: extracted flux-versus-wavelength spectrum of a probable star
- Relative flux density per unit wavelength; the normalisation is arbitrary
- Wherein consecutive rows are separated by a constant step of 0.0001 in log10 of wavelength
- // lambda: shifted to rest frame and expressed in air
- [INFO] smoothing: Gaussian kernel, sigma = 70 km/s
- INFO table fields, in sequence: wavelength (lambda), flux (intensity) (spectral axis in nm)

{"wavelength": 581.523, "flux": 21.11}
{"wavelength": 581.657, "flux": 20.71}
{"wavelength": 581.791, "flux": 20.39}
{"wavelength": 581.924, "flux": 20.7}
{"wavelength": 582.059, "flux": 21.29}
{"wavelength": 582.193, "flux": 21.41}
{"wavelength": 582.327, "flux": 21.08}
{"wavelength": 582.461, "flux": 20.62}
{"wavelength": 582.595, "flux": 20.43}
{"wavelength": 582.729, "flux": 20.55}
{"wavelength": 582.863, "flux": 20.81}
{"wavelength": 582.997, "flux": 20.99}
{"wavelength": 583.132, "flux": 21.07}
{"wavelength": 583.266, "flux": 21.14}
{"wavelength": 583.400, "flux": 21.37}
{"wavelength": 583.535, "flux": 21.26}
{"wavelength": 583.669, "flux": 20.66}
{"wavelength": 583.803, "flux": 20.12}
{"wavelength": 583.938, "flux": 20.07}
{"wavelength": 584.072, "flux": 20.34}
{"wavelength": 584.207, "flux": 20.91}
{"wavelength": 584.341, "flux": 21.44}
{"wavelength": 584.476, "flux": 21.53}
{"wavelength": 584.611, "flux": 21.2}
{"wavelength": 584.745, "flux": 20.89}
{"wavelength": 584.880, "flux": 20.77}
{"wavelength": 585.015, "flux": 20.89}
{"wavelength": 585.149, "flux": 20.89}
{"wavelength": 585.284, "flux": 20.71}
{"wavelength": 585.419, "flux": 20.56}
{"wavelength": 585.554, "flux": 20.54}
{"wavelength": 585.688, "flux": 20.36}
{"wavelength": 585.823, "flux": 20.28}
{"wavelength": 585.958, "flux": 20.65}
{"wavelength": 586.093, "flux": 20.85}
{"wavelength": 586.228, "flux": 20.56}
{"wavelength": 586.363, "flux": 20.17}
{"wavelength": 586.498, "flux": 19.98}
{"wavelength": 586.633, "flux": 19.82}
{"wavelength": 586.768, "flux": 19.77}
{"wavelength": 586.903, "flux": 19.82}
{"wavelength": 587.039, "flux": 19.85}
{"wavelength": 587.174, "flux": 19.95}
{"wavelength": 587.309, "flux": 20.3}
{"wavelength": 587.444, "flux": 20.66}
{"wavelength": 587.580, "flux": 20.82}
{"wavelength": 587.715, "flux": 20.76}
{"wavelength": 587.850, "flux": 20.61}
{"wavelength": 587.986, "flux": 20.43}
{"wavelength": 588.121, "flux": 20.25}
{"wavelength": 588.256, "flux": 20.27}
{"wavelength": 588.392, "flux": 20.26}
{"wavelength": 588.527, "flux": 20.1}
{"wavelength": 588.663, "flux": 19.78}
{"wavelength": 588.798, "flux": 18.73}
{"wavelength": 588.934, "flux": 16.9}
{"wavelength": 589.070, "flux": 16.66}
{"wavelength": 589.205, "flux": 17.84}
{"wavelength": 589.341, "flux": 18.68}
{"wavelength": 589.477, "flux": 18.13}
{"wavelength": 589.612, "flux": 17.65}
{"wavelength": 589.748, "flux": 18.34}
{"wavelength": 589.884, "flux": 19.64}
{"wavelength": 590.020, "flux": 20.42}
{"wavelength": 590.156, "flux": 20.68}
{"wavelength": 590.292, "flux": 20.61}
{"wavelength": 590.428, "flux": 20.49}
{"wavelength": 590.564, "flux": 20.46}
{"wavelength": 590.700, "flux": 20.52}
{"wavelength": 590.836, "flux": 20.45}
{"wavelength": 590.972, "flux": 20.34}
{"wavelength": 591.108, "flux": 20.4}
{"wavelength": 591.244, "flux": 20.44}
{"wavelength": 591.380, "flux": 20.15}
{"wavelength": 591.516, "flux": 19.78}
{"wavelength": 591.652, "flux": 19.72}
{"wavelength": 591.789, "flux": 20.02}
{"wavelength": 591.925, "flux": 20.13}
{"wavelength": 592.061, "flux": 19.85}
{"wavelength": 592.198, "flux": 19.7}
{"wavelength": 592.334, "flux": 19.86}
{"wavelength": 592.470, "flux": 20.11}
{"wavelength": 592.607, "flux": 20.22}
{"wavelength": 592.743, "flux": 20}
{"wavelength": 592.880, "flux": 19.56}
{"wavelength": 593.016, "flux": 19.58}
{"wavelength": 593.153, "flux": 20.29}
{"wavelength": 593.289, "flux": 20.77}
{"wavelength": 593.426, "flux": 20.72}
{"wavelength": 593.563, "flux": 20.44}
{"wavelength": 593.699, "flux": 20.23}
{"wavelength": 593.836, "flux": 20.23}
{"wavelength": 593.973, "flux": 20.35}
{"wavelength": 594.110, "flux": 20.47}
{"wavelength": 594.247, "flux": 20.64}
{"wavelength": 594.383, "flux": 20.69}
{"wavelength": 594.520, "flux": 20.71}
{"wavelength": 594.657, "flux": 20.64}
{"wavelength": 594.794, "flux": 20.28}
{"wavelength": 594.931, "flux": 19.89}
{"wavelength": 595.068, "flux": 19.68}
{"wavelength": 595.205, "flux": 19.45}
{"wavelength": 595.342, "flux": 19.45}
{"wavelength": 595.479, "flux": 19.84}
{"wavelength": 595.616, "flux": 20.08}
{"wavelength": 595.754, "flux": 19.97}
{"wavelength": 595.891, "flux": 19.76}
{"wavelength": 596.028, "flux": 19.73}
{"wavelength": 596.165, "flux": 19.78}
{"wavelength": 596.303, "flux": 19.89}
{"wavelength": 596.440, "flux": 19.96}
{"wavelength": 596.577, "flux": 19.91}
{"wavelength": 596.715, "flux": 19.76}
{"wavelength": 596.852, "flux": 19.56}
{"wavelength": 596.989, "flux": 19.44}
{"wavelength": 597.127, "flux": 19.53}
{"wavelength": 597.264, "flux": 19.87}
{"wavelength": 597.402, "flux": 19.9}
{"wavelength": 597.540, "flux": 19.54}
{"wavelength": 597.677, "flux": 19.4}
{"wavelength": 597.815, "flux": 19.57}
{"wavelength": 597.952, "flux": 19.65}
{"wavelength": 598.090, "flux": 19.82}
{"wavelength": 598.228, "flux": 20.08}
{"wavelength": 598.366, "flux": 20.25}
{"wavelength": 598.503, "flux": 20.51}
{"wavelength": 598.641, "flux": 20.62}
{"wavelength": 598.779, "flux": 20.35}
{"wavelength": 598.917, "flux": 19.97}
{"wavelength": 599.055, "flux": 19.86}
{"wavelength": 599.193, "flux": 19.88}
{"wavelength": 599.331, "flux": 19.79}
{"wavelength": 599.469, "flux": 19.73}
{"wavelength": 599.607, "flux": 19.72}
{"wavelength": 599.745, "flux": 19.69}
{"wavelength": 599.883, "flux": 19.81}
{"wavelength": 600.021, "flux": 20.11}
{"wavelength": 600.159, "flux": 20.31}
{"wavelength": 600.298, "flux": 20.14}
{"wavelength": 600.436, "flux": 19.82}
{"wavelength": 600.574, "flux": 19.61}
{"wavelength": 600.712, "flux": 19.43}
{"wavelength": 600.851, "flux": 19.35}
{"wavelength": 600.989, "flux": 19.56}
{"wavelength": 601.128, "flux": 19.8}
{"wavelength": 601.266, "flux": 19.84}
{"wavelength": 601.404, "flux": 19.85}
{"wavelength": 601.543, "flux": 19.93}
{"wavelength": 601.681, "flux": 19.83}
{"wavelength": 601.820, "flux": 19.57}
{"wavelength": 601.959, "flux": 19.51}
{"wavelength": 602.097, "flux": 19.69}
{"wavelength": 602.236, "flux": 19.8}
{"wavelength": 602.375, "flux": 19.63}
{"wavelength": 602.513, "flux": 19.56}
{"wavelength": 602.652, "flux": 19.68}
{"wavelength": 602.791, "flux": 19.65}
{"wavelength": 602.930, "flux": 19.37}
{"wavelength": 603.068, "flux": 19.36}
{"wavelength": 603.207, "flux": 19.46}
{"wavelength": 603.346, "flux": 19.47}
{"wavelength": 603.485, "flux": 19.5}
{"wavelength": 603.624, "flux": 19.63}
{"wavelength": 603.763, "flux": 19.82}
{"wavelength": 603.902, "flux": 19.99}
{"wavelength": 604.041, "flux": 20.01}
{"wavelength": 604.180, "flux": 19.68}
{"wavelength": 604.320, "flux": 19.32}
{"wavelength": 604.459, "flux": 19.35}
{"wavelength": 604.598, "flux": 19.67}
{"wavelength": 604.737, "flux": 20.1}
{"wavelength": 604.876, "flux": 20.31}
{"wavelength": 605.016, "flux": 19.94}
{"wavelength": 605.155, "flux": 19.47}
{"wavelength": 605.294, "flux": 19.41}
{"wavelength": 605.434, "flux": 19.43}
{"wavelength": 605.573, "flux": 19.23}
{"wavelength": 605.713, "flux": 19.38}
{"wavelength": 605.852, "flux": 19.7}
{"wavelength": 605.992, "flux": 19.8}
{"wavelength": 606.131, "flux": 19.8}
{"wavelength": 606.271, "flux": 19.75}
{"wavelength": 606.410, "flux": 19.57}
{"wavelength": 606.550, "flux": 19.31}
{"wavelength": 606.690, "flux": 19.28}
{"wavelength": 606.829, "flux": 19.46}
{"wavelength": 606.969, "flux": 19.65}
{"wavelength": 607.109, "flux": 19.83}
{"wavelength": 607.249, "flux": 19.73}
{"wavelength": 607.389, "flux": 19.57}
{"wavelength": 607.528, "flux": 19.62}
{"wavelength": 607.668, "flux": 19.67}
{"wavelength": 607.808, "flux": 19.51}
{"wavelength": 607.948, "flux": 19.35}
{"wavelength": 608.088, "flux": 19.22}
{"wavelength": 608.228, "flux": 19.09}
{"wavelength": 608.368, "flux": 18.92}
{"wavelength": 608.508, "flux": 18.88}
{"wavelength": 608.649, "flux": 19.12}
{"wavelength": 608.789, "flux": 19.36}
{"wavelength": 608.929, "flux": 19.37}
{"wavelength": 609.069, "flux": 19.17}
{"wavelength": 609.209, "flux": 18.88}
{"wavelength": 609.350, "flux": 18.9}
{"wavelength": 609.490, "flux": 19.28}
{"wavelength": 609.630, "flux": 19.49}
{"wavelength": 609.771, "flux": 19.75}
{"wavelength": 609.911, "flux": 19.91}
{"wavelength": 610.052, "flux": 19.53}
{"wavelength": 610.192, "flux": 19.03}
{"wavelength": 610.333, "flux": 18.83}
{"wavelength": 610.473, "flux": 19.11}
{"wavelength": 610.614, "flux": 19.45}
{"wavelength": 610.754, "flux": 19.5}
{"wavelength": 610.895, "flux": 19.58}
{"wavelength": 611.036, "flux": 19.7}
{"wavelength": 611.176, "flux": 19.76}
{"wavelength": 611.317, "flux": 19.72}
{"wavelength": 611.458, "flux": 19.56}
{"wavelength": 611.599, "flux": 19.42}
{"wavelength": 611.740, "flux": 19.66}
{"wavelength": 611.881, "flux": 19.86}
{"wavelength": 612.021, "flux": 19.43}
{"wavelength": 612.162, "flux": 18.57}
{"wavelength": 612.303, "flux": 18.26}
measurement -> 609.92 nm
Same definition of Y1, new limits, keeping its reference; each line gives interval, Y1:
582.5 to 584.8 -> 583.75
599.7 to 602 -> 601.06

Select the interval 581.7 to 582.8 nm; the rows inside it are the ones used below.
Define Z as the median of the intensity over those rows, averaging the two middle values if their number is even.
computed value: 20.7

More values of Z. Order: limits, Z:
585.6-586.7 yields 20.3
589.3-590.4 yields 19.2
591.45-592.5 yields 19.9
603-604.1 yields 19.6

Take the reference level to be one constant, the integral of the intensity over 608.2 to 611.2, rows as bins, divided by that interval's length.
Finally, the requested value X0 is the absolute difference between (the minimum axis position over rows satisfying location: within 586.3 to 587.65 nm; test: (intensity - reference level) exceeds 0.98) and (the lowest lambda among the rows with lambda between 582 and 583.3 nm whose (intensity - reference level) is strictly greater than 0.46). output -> 5.25 nm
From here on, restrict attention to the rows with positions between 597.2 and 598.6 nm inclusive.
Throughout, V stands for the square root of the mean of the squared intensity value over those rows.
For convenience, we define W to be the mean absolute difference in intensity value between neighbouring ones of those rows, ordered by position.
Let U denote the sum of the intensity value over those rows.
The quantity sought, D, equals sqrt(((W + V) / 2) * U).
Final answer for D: 45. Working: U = 199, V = 19.86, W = 0.182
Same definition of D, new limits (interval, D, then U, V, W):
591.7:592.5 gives 35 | 120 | 19.95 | 0.190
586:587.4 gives 45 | 201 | 20.11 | 0.179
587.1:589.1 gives 55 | 296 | 19.81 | 0.362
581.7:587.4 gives 95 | 867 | 20.65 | 0.229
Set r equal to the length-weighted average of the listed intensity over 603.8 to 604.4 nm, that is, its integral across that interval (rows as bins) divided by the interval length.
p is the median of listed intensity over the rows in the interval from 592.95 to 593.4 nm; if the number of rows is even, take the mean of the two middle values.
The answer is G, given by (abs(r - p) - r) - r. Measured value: -38.9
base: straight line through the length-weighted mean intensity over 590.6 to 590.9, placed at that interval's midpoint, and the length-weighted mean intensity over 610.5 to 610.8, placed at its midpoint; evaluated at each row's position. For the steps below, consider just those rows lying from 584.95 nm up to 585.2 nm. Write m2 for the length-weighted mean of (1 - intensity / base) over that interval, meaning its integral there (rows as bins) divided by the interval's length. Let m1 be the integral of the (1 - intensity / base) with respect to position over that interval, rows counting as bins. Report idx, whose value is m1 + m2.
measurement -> -0.006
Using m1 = -0.0013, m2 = -0.005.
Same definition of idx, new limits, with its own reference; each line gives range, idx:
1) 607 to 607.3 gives -0.010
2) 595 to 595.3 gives 0.045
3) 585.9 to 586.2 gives 0.000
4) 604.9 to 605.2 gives -0.006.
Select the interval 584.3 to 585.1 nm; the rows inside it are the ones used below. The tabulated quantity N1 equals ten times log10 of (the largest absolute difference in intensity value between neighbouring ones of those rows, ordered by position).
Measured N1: -4.8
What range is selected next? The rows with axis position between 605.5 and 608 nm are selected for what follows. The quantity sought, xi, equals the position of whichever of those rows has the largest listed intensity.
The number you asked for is 607.109 nm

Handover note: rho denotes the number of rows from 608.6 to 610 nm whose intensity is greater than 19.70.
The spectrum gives 2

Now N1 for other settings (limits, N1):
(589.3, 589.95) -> 1.1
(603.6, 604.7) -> -4.4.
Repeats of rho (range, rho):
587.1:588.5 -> 10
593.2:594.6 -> 10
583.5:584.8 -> 10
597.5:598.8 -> 6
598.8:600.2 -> 9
